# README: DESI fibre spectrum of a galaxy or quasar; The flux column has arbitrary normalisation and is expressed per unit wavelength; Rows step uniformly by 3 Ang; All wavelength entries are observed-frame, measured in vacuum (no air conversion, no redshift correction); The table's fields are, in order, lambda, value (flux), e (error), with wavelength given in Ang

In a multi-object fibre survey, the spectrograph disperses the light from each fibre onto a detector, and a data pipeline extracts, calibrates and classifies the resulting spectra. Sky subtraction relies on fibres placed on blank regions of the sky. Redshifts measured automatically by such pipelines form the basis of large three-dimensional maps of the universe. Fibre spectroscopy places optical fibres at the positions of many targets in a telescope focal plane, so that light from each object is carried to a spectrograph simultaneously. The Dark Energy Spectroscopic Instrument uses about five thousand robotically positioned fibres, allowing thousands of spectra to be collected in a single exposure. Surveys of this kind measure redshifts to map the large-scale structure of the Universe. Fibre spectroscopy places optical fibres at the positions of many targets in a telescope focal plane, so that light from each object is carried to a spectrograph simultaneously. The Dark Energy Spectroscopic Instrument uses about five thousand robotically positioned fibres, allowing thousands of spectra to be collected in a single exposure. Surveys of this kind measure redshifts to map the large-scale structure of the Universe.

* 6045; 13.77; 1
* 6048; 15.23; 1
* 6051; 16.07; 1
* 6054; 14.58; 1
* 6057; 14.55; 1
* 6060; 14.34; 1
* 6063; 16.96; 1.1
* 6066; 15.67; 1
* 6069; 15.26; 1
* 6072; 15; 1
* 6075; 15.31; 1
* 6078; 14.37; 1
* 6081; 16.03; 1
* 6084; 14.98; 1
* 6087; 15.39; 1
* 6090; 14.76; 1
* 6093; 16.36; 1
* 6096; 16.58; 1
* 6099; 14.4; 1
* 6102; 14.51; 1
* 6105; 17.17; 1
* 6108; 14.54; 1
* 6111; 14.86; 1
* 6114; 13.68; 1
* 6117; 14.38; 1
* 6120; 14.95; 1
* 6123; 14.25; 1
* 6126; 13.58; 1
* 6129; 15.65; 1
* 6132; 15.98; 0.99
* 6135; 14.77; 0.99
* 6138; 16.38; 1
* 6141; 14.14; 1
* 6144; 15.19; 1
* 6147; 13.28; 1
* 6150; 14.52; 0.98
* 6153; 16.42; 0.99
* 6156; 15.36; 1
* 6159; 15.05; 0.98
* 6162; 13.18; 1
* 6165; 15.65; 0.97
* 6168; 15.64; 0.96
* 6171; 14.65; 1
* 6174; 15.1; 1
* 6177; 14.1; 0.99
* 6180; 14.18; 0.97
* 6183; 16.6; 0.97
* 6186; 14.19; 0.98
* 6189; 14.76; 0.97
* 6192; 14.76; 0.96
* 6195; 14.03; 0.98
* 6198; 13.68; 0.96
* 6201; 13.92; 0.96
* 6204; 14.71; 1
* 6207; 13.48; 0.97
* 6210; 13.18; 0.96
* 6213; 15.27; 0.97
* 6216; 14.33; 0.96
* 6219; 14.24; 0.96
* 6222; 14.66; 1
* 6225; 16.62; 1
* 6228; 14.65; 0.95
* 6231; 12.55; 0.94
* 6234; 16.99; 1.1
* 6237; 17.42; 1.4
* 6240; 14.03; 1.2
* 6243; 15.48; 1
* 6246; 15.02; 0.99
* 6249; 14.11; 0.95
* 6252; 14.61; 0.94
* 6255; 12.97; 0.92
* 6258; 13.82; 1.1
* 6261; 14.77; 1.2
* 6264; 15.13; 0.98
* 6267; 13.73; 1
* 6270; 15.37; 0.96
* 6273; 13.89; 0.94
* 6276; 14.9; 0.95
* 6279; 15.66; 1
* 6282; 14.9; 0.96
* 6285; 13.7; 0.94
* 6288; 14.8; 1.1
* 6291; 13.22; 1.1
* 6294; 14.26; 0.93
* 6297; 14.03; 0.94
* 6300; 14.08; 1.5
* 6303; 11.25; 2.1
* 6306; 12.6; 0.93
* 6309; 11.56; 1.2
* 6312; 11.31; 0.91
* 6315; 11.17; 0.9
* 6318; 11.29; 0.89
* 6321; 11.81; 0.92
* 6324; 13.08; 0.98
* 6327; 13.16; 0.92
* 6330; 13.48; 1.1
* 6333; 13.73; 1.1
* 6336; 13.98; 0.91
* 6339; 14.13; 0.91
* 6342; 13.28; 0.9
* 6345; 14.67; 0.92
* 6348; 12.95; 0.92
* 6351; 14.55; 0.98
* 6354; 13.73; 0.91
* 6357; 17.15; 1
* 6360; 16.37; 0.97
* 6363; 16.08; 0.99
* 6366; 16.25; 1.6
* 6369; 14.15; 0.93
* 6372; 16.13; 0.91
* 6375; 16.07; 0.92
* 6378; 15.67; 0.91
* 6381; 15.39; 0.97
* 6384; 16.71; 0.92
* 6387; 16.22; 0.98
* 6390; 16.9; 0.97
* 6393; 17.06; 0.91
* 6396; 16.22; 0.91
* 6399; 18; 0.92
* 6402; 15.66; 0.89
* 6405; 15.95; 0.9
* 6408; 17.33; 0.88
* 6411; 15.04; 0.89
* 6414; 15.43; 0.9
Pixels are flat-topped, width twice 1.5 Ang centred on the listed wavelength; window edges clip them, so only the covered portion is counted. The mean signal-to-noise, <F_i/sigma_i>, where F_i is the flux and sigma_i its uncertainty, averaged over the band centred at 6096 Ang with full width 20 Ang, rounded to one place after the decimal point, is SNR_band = 15.6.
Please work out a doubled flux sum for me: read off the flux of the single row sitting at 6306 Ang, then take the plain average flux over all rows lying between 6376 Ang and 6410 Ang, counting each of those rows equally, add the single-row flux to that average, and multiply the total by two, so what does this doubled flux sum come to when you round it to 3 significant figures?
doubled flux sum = 58.1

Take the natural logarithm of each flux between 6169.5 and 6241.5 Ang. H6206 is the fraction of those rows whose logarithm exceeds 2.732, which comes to 0.17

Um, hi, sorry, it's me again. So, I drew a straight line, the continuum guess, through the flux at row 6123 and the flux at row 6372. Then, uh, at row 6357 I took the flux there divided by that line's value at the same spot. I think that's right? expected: 1.07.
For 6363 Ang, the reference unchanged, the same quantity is 1.00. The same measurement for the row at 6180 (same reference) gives 0.97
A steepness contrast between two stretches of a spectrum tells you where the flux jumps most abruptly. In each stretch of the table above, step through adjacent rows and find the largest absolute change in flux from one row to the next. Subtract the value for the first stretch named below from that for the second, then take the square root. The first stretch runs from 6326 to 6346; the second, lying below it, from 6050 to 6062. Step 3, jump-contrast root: 0.32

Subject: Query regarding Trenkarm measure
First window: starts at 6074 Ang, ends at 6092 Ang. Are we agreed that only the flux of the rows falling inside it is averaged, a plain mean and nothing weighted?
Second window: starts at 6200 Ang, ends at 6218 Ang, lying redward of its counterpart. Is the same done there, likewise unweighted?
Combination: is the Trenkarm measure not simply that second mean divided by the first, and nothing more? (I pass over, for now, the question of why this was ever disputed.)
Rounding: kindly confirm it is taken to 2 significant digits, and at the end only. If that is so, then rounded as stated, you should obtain 0.93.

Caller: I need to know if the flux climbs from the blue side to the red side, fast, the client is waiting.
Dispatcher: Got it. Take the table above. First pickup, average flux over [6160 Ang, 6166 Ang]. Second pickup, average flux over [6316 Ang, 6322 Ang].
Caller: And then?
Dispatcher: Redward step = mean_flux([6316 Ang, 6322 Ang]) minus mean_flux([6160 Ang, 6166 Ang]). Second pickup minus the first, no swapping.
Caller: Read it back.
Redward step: -2.9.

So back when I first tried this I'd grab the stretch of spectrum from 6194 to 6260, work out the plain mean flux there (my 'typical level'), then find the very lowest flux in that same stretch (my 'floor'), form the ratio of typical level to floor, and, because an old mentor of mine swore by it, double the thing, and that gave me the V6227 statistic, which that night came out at 2.32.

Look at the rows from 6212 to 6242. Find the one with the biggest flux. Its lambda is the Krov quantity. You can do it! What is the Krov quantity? 6237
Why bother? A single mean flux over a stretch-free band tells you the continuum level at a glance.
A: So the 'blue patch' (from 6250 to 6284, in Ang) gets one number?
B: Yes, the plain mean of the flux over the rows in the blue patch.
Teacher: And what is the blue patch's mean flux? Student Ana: 14.5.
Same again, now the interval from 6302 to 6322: 11.6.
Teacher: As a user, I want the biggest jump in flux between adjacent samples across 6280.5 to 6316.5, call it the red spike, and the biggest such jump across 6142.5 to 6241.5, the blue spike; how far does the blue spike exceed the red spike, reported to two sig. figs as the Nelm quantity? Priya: 1.6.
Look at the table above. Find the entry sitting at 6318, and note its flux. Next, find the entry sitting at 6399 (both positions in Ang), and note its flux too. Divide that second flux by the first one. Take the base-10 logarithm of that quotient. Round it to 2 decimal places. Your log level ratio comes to 0.20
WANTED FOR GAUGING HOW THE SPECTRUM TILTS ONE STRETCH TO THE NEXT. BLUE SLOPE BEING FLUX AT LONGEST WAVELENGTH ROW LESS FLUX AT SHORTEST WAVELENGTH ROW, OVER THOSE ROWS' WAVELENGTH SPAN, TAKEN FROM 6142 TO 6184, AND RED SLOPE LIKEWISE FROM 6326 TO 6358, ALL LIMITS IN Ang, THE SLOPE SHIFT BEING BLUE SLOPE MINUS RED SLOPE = -0.10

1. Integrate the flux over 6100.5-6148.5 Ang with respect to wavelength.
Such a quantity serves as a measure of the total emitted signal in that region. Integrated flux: 712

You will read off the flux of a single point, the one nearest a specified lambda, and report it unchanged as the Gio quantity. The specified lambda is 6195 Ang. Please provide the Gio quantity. 14.03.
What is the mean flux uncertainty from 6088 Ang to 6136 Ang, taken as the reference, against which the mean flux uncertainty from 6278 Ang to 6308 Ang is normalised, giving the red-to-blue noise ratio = 1.15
